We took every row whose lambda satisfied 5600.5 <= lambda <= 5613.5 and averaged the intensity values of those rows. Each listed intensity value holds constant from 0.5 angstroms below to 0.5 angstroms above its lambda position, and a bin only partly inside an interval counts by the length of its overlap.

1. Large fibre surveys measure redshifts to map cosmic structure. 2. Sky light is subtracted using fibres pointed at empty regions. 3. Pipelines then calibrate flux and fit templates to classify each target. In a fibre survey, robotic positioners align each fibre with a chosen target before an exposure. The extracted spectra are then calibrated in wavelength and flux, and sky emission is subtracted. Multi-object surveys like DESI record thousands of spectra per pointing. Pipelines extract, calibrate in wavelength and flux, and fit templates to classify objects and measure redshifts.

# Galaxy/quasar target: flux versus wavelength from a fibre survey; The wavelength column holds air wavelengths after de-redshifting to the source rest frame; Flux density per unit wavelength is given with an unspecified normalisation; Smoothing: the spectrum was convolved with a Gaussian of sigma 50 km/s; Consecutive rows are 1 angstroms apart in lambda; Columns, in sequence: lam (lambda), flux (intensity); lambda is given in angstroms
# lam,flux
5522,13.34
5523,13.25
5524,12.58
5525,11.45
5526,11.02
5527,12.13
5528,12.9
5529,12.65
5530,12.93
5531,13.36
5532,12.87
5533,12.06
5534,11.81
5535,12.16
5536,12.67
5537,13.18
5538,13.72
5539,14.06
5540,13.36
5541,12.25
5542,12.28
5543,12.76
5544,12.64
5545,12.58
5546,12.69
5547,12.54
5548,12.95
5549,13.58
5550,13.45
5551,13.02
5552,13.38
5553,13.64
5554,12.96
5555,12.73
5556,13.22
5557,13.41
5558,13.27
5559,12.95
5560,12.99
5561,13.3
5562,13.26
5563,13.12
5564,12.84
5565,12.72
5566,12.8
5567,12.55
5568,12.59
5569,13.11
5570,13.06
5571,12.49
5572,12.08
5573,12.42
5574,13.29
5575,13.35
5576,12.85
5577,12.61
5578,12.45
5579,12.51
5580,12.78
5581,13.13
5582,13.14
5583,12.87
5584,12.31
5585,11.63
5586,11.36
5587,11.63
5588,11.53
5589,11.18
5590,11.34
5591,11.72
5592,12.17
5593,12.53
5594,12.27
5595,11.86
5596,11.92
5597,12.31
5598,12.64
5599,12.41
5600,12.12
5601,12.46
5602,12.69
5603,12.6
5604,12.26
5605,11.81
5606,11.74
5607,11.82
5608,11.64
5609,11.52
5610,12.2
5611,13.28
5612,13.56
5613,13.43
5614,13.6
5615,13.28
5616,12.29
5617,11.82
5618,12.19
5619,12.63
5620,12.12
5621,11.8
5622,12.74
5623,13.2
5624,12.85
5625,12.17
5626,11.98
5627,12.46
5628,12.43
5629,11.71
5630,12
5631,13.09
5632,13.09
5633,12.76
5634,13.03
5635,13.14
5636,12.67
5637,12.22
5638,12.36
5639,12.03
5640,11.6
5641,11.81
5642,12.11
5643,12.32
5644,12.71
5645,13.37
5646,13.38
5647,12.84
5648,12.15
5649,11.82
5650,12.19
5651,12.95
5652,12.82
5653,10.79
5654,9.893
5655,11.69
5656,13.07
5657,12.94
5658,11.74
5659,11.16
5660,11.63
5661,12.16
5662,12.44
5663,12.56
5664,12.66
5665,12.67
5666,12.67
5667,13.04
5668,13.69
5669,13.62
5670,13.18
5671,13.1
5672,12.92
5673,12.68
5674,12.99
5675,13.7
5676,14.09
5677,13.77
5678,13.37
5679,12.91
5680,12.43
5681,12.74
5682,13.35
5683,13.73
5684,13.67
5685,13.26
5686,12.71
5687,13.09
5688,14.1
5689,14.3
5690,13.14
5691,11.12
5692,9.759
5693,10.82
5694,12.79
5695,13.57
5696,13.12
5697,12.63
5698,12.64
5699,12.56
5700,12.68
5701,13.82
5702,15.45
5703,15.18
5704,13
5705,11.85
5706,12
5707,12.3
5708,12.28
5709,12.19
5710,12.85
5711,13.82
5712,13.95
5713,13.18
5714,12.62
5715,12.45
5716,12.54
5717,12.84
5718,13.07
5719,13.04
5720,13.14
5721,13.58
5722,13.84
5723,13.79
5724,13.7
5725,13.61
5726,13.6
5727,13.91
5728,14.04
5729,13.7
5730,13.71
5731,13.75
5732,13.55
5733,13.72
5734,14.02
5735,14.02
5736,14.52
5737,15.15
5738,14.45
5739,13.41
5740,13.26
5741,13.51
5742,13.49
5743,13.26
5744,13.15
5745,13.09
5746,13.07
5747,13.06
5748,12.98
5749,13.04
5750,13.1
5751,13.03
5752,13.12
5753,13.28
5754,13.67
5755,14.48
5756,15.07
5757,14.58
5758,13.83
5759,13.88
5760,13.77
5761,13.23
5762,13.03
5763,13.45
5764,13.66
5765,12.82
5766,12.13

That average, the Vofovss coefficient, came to 12.4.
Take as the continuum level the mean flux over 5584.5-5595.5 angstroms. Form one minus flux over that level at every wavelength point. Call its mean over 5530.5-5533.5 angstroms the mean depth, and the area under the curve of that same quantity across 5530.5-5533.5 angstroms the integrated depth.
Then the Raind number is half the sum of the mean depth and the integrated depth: -0.17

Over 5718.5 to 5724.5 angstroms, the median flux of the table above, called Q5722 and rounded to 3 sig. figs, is 13.6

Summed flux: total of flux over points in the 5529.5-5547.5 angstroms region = 230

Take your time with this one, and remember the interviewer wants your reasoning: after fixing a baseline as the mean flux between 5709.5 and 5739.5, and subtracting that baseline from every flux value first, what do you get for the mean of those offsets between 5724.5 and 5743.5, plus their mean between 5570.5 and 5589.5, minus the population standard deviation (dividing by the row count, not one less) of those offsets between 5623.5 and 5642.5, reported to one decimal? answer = -1.4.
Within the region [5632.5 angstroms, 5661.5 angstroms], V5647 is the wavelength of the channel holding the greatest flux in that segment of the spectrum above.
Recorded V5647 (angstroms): 5646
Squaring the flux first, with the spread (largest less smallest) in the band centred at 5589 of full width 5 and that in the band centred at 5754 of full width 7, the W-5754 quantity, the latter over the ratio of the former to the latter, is 266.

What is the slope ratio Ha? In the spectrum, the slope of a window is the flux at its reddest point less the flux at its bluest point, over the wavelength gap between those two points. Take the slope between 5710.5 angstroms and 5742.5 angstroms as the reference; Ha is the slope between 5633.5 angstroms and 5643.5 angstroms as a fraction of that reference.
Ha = 7.4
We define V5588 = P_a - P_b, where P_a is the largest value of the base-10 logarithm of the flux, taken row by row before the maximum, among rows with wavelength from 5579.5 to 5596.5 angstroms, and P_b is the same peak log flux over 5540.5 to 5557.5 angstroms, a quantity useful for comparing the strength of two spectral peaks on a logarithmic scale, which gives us -0.016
